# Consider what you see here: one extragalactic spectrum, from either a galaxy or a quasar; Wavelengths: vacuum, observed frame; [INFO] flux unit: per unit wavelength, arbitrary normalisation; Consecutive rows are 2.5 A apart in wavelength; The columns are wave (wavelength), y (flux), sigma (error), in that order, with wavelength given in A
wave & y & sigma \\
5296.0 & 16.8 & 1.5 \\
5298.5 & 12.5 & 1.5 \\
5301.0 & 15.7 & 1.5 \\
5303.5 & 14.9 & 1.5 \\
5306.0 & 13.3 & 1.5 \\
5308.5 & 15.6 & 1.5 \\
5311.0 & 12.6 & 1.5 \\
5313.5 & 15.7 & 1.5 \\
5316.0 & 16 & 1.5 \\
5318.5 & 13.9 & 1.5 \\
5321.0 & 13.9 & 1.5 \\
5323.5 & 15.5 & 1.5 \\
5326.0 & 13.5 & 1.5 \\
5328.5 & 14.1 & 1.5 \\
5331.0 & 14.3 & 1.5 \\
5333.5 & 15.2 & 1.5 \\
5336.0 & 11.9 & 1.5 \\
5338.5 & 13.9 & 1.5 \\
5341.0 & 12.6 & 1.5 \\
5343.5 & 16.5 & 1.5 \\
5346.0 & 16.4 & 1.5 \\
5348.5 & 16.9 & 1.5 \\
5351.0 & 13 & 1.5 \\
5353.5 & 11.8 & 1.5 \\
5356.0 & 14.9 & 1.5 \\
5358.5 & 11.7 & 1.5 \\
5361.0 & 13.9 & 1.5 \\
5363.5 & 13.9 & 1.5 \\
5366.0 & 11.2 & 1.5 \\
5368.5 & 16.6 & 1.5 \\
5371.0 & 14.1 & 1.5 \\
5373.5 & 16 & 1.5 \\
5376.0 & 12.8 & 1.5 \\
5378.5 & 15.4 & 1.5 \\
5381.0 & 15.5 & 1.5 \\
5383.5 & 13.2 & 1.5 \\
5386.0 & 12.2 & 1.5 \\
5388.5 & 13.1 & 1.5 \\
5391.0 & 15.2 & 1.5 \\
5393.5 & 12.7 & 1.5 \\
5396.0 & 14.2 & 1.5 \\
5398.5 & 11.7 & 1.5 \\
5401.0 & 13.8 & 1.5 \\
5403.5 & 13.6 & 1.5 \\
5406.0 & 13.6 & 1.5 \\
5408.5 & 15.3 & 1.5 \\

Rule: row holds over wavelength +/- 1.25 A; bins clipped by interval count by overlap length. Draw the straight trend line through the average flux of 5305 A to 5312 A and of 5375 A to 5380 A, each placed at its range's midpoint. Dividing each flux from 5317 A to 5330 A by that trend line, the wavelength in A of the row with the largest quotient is 5323.5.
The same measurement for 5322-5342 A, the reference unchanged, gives 5323.5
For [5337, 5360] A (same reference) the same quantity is 5348.5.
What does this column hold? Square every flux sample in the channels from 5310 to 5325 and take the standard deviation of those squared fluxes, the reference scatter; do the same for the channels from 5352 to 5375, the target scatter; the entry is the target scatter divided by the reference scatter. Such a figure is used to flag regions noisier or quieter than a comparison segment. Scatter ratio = 1.4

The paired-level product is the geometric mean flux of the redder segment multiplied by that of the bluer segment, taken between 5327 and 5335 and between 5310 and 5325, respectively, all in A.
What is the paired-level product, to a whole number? 211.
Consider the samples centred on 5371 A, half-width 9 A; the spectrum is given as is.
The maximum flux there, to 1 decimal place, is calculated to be 16.6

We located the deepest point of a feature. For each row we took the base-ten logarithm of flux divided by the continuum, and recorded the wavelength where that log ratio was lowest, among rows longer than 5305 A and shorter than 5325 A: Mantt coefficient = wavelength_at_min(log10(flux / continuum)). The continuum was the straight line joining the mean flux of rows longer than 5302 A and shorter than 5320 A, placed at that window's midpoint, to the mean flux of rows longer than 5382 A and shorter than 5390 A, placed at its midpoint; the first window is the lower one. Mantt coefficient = 5311.0 A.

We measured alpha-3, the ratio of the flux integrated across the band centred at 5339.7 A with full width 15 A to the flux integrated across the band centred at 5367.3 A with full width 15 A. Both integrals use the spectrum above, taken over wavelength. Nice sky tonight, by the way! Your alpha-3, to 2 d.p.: 1.01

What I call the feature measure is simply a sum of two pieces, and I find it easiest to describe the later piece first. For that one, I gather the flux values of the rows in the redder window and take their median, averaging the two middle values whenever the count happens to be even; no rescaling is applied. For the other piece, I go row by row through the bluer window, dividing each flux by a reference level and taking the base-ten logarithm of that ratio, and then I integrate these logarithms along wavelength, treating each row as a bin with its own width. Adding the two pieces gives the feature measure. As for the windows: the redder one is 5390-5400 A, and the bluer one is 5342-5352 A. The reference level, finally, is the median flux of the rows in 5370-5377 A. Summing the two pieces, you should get 13.9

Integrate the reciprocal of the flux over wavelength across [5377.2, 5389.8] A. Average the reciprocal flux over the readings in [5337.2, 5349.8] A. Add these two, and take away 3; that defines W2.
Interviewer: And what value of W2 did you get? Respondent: -2.0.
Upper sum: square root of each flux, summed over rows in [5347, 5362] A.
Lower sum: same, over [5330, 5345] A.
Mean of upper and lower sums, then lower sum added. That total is 44.8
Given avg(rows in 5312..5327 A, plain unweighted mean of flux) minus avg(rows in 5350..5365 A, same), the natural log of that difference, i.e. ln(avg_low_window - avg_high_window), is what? 0.4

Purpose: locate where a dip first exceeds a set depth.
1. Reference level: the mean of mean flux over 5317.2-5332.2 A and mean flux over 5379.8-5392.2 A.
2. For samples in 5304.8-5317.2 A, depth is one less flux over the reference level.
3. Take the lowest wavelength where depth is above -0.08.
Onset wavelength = 5306.0 A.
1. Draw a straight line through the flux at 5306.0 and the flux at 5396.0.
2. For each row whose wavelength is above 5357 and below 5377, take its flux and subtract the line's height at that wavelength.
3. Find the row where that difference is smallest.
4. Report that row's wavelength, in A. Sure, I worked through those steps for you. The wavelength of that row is 5366.0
